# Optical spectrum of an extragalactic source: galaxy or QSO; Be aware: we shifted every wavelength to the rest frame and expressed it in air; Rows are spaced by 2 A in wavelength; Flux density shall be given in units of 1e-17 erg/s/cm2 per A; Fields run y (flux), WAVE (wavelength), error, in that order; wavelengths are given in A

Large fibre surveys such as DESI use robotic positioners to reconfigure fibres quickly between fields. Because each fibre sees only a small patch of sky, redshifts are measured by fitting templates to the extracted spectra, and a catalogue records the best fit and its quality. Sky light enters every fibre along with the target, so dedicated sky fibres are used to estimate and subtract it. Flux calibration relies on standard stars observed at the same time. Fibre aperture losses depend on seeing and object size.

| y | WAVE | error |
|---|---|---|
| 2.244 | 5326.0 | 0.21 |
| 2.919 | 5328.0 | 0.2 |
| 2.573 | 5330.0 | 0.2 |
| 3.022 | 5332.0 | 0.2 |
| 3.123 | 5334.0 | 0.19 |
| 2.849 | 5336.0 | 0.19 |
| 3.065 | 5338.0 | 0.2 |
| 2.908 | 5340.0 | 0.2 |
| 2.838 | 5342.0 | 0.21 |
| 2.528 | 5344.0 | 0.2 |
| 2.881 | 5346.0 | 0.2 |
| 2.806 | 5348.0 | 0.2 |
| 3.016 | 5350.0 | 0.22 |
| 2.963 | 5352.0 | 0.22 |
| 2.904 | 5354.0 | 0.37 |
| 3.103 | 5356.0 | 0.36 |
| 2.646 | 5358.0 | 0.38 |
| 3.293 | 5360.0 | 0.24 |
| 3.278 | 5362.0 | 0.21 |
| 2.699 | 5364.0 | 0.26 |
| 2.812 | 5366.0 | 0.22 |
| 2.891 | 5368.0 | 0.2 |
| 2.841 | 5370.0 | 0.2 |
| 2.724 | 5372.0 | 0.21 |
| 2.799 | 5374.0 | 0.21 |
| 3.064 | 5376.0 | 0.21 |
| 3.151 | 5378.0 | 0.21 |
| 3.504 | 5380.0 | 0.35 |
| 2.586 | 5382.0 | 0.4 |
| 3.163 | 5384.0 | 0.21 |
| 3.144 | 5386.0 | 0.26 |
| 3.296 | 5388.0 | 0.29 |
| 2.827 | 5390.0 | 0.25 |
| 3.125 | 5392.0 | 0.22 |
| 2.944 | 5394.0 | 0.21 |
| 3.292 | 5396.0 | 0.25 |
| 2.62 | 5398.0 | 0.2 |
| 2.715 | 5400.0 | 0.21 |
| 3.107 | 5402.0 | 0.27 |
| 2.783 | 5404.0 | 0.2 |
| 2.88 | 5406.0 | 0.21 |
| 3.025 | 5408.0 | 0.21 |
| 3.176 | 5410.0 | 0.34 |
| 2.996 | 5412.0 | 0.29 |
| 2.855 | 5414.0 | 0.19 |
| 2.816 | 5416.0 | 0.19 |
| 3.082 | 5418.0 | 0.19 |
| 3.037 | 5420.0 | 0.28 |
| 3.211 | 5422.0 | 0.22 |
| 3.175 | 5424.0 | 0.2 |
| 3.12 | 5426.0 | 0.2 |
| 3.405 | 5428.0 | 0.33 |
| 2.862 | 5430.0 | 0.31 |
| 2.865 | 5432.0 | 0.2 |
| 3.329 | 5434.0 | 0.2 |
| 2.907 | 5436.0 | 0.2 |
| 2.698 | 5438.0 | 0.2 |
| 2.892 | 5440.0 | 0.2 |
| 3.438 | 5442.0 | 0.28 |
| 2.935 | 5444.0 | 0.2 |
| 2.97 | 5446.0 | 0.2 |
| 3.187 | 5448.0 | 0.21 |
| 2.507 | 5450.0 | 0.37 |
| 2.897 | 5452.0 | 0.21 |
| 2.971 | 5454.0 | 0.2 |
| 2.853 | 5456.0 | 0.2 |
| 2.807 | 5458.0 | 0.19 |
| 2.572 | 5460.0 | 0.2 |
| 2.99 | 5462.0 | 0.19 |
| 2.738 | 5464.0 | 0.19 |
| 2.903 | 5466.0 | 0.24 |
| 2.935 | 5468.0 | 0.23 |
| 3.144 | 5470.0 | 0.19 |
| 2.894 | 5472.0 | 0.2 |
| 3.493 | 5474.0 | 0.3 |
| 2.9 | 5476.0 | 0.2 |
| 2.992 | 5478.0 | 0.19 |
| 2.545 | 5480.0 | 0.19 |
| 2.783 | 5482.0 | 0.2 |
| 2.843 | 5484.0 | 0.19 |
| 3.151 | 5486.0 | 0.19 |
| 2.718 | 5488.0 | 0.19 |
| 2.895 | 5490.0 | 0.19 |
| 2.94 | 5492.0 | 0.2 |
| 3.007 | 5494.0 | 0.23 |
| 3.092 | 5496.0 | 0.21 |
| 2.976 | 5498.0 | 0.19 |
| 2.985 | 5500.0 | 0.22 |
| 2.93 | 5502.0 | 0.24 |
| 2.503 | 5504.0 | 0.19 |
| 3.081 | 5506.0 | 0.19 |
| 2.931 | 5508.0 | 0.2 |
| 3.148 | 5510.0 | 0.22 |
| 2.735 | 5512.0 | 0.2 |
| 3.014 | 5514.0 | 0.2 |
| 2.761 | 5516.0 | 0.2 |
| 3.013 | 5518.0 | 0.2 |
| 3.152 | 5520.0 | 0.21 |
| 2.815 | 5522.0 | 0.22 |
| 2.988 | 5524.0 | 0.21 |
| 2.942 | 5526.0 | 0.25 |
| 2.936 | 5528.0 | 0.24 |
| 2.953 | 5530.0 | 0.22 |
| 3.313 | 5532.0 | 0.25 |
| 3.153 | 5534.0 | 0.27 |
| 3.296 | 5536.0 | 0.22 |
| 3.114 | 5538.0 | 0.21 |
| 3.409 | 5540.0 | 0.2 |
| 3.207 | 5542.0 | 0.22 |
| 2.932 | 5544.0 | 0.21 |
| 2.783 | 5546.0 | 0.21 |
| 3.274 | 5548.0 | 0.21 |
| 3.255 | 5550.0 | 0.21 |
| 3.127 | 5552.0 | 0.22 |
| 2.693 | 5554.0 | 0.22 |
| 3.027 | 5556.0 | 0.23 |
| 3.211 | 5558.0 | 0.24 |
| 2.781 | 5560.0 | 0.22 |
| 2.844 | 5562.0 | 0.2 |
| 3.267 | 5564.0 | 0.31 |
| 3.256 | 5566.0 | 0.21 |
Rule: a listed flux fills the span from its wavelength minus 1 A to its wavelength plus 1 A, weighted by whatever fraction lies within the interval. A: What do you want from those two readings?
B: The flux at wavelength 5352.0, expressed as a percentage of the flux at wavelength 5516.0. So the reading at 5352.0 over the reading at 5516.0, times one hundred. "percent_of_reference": 107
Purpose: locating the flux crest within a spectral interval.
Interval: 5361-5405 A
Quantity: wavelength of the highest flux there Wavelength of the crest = 5380.0 A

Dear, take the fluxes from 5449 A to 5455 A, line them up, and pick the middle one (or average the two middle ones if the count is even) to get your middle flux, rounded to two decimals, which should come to 2.90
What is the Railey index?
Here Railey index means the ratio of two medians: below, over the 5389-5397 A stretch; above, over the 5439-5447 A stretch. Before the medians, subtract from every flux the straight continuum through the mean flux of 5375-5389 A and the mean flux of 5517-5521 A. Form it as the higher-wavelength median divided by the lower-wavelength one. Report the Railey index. 1.7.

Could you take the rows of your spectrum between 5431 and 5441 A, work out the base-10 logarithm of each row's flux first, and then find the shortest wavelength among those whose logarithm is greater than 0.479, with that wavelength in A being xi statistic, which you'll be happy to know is 5434.0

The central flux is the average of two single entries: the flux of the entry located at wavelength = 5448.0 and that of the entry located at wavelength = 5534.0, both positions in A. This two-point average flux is 3.17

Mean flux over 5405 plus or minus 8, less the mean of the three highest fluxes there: -0.19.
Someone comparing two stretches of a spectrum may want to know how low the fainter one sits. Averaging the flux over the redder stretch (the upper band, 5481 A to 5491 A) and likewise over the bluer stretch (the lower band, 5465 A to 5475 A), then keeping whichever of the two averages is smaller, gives 2.88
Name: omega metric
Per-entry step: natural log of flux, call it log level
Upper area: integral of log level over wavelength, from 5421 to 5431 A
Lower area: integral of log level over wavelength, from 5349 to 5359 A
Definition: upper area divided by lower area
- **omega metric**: 1.07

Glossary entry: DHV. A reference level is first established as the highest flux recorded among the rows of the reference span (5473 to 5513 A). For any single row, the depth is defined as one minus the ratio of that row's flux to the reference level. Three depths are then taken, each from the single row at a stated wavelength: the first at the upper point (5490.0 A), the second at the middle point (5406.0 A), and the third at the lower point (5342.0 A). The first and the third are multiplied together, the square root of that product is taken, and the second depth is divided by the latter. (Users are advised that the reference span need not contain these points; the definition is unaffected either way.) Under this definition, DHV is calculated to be 1.0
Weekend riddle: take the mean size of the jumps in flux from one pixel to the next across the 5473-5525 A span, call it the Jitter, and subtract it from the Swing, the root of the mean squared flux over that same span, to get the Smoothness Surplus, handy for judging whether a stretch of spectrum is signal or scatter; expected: 2.71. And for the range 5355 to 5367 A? 2.62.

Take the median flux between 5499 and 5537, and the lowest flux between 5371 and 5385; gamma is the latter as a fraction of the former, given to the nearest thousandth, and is 0.866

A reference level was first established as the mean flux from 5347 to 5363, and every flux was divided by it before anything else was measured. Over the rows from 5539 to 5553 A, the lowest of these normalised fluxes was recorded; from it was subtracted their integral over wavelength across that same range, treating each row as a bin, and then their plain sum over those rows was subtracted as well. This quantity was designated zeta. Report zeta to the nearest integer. -21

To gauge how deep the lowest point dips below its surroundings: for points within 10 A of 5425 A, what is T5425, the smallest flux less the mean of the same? -0.27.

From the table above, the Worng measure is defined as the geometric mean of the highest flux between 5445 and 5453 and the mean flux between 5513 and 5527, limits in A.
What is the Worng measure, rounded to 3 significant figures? 3.07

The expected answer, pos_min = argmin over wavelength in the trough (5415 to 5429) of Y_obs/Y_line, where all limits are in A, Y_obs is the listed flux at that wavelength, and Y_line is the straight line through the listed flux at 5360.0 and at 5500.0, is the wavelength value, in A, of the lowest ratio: 5416.0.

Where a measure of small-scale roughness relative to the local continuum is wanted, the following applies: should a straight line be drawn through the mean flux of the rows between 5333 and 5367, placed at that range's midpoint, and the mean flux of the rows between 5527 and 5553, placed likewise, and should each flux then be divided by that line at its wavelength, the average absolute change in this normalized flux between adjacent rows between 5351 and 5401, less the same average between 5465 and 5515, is 0.017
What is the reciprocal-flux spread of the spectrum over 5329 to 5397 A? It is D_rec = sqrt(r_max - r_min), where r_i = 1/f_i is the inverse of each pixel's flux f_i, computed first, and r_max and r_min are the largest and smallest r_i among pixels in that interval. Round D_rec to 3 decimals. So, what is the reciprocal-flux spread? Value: 0.332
